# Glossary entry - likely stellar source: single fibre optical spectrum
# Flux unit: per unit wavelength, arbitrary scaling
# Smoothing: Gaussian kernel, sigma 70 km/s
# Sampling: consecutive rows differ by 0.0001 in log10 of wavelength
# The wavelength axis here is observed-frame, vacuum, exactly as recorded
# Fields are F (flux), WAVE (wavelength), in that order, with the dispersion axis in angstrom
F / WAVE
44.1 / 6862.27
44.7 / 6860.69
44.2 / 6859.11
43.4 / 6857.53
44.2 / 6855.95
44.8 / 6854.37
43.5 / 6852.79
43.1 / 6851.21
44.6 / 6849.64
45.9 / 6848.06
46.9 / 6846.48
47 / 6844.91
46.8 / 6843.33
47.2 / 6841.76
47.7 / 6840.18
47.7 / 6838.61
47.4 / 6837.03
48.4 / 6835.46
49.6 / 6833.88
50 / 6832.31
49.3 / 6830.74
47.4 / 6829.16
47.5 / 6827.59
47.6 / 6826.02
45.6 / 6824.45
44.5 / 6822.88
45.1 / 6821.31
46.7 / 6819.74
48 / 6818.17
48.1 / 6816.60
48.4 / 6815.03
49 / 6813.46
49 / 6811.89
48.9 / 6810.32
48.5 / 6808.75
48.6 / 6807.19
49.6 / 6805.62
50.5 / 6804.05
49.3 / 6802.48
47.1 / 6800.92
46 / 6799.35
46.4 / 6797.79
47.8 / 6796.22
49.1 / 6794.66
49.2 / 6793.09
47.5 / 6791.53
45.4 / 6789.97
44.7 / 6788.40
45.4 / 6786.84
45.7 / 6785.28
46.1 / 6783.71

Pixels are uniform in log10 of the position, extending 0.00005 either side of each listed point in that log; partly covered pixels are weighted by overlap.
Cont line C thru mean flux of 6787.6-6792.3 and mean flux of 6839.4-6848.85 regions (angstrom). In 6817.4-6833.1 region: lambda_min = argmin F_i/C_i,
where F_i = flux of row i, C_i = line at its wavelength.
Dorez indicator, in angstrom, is 6822.88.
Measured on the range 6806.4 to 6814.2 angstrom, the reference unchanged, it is 6808.75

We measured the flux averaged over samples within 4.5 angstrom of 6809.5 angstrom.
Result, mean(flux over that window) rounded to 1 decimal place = 48.9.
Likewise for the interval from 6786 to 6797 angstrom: 47.0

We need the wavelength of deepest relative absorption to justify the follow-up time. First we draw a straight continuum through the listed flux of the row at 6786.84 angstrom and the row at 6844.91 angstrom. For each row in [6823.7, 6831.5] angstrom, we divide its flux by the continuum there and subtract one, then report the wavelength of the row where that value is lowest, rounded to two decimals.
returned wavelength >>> 6824.45 angstrom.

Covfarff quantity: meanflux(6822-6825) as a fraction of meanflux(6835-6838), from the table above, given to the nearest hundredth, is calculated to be 0.94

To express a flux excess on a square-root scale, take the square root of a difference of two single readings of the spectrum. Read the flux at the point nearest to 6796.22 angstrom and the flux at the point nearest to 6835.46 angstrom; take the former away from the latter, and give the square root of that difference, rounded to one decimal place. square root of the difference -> 0.8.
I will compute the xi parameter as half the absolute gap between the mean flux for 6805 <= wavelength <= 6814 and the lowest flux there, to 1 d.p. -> 0.2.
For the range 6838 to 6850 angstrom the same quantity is 1.1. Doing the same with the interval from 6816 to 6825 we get 0.9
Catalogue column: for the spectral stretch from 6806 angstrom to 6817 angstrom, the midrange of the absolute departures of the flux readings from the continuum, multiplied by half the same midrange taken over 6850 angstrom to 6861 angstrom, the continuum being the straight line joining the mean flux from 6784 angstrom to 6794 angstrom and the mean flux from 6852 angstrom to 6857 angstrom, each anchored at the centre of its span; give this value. 1.0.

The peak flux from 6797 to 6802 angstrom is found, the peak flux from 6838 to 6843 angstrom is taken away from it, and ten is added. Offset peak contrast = 9.4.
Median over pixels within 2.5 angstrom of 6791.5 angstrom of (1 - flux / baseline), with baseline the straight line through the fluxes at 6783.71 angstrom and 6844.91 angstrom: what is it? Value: -0.03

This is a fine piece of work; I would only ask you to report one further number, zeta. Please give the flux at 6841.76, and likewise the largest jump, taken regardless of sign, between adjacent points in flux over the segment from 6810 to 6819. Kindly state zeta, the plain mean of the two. 23.9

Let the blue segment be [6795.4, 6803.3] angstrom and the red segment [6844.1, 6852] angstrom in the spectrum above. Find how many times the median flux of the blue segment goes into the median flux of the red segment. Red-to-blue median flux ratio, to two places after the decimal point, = 0.97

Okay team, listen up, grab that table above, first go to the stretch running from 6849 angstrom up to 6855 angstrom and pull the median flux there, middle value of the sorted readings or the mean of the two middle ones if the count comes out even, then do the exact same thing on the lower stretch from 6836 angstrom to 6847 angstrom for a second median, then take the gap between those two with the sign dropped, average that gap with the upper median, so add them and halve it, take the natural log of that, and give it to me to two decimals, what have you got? 3.16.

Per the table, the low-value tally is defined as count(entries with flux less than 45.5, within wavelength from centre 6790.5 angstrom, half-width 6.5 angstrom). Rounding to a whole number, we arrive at 3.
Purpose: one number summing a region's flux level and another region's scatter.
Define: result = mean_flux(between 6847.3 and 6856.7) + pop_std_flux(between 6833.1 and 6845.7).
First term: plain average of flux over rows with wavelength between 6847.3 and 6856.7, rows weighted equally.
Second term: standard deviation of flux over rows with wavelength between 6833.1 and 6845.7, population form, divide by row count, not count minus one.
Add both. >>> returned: 45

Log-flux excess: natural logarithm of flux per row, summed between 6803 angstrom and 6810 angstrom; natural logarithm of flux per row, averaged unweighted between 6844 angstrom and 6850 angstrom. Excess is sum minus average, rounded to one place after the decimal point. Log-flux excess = 11.8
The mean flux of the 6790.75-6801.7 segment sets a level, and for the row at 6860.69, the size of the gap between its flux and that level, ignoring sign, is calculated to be 2.9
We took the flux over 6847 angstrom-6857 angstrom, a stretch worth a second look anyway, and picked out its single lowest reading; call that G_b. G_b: 43.1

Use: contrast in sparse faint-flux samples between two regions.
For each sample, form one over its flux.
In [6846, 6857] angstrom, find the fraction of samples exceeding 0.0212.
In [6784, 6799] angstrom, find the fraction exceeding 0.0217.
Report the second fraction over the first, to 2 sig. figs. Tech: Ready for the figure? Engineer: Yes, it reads 0.44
